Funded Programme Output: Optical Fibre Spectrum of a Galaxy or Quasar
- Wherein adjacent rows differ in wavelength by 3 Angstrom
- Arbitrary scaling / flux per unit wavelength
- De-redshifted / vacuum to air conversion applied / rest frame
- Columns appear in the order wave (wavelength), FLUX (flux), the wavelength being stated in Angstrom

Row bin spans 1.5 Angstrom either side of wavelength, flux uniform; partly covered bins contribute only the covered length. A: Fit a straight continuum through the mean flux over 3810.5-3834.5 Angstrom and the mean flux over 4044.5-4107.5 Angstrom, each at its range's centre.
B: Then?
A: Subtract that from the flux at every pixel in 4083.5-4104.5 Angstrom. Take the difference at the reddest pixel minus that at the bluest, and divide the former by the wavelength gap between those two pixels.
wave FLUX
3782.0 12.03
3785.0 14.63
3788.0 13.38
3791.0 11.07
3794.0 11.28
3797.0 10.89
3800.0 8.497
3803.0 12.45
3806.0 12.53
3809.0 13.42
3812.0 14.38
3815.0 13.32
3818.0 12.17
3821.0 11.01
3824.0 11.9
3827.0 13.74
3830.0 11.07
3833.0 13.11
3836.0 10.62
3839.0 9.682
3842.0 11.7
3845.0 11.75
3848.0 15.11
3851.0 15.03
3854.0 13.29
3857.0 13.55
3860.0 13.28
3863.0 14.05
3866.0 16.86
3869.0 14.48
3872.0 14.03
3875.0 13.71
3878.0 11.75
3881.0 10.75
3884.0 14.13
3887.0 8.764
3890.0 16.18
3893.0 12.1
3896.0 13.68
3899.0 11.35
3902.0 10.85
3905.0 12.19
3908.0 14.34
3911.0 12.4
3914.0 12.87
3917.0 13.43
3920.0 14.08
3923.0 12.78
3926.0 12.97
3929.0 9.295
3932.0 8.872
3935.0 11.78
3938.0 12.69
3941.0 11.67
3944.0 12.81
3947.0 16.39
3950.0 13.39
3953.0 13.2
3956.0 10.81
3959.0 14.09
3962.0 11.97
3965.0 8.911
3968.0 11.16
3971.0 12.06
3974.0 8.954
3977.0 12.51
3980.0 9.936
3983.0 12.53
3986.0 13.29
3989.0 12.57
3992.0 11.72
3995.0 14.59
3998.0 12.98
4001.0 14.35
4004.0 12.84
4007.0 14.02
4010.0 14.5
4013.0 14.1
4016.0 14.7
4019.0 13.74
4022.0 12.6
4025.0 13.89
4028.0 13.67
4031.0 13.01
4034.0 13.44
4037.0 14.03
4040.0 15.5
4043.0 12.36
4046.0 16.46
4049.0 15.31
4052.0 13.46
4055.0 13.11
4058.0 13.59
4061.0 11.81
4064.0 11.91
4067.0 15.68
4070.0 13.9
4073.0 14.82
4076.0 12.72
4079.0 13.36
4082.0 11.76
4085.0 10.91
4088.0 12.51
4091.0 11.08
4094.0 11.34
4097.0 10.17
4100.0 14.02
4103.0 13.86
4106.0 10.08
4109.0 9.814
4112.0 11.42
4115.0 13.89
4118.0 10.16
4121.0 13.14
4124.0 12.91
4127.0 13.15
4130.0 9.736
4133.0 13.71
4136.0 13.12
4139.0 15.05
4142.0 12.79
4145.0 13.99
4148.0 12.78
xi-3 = 0.16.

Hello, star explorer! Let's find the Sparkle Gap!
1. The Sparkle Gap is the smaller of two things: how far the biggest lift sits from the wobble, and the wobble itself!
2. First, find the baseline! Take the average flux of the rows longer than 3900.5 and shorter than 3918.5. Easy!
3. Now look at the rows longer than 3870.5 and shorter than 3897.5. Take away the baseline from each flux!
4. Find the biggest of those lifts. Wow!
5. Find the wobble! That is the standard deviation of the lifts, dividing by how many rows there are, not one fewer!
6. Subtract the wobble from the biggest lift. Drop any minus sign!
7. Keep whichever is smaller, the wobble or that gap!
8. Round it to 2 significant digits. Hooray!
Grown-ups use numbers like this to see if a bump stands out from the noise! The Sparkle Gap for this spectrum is 1.4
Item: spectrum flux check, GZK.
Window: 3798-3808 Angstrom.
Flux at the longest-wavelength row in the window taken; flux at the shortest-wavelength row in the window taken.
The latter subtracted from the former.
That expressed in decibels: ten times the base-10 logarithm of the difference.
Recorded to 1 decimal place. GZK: 6.1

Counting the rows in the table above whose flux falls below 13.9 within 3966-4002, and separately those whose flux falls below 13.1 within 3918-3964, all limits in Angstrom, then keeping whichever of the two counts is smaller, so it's 10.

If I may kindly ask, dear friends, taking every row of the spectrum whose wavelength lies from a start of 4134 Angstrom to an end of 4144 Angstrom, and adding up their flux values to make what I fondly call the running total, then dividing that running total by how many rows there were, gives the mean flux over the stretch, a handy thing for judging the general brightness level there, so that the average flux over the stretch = 13.7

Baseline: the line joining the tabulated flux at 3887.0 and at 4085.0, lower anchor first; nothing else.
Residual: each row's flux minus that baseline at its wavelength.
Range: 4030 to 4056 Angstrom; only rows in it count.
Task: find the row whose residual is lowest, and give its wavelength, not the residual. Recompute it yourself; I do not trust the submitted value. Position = 4043.0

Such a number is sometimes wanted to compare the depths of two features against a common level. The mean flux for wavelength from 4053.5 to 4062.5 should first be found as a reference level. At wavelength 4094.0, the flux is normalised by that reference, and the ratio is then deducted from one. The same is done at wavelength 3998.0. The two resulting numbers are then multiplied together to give -0.001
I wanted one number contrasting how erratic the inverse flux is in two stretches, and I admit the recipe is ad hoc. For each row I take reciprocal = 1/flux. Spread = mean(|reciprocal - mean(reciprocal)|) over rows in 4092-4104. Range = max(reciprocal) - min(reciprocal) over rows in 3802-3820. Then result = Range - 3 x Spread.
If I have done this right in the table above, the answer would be -0.020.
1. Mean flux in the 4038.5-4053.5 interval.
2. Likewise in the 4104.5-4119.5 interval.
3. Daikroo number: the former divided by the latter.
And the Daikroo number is 1.32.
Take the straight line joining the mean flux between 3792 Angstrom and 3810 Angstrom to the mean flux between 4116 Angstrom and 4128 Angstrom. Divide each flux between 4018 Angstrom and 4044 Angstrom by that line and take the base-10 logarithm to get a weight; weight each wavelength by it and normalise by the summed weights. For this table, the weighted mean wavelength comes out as 4031.5 Angstrom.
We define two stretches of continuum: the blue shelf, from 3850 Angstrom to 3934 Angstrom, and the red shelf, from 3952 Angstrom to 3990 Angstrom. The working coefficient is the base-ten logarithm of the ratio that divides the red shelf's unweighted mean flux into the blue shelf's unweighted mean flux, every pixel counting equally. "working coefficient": 0.04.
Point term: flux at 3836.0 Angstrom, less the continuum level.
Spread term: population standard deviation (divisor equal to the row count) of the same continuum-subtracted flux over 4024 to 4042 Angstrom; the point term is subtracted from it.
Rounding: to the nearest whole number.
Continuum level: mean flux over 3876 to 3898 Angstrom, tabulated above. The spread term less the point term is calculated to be 3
